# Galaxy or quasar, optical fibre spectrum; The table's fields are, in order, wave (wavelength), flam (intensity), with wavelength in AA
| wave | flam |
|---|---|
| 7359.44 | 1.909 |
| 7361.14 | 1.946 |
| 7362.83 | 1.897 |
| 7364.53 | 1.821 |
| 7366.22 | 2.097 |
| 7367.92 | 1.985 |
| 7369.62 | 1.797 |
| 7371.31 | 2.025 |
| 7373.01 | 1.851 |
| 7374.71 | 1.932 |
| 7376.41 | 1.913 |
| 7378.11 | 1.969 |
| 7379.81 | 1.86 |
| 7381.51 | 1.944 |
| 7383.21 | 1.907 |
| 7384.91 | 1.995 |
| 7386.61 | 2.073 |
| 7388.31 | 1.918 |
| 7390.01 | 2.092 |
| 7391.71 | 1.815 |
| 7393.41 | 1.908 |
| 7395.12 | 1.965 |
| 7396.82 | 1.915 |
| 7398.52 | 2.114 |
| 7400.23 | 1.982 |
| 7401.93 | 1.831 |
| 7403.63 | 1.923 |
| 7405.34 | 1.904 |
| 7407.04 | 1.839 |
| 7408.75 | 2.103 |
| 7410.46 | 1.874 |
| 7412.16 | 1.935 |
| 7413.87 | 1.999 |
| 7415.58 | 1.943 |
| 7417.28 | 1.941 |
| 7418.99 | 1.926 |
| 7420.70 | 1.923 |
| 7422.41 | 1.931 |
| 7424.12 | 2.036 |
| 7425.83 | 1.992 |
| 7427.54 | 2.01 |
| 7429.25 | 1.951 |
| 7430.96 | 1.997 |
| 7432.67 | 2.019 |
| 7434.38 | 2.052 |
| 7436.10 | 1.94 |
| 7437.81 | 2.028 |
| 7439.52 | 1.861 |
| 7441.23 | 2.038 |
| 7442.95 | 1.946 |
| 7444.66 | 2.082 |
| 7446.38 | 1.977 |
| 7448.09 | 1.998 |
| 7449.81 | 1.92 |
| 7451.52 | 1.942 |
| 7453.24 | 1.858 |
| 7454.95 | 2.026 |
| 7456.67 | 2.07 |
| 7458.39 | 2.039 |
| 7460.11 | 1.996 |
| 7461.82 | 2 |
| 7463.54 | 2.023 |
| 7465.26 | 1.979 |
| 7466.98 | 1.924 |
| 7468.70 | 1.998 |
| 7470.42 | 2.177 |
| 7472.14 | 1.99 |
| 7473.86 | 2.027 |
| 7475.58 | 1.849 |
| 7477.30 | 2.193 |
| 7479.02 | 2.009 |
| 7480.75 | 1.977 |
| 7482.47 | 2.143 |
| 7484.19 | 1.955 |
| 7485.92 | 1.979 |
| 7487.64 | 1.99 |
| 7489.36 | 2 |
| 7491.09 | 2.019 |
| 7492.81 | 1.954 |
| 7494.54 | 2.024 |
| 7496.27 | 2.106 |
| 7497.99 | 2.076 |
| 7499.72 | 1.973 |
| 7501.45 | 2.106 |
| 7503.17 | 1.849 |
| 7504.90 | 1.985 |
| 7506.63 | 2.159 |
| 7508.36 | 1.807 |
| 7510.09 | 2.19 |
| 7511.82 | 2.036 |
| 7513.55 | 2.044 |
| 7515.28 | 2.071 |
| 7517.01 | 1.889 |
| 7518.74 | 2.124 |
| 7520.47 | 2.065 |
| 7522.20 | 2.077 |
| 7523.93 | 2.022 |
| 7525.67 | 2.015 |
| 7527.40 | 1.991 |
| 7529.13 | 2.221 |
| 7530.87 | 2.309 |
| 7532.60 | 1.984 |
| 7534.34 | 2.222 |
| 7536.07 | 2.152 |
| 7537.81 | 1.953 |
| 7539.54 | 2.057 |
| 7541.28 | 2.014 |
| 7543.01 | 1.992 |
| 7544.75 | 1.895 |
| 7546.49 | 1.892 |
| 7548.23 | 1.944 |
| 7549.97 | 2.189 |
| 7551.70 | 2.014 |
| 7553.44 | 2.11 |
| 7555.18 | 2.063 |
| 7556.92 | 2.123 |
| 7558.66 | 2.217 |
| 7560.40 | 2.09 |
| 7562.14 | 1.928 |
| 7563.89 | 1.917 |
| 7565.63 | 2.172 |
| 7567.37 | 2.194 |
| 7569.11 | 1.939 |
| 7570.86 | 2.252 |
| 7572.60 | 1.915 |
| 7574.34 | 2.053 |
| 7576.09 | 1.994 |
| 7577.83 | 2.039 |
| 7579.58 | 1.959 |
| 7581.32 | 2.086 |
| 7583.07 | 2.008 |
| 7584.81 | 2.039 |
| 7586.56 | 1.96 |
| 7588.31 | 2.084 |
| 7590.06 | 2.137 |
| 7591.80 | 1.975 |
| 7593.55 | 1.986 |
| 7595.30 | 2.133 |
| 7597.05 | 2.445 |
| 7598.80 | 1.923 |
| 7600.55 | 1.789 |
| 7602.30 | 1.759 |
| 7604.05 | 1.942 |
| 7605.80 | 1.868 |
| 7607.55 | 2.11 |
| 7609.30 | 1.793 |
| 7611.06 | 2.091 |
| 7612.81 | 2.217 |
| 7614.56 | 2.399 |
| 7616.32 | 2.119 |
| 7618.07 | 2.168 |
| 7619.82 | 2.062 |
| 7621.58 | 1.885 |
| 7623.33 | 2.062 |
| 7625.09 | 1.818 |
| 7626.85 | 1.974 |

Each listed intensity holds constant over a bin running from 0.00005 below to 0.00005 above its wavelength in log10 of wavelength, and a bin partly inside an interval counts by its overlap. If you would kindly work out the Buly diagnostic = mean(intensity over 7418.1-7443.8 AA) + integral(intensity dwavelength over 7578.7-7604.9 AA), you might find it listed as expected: 54.8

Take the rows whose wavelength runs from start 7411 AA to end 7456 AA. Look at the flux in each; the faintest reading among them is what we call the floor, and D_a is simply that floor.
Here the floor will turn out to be 1.858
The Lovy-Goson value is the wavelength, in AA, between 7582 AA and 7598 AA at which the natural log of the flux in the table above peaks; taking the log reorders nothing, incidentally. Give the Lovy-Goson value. 7597.05 AA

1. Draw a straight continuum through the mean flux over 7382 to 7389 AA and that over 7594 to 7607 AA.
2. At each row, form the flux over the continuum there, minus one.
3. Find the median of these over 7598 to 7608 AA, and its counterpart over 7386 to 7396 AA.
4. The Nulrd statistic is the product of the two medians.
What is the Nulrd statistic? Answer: 0.0007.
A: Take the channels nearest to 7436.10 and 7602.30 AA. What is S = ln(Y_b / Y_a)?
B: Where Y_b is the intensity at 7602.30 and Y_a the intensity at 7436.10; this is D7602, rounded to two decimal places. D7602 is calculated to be -0.10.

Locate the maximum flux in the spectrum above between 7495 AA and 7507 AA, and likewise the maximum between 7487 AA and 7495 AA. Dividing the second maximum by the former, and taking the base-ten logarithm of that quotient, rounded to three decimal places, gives -0.028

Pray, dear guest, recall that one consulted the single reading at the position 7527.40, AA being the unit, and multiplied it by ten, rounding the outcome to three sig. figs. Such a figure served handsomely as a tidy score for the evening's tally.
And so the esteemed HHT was 19.9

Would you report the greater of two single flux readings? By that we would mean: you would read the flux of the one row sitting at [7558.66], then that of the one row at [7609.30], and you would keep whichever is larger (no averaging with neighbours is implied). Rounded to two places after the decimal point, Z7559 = 2.22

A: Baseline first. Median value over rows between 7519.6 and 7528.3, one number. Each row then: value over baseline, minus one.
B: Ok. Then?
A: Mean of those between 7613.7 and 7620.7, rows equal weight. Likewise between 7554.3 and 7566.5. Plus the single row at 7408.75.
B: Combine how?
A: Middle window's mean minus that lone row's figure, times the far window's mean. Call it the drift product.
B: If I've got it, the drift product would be -0.0012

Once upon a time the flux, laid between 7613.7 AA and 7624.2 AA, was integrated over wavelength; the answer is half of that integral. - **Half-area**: 11.1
